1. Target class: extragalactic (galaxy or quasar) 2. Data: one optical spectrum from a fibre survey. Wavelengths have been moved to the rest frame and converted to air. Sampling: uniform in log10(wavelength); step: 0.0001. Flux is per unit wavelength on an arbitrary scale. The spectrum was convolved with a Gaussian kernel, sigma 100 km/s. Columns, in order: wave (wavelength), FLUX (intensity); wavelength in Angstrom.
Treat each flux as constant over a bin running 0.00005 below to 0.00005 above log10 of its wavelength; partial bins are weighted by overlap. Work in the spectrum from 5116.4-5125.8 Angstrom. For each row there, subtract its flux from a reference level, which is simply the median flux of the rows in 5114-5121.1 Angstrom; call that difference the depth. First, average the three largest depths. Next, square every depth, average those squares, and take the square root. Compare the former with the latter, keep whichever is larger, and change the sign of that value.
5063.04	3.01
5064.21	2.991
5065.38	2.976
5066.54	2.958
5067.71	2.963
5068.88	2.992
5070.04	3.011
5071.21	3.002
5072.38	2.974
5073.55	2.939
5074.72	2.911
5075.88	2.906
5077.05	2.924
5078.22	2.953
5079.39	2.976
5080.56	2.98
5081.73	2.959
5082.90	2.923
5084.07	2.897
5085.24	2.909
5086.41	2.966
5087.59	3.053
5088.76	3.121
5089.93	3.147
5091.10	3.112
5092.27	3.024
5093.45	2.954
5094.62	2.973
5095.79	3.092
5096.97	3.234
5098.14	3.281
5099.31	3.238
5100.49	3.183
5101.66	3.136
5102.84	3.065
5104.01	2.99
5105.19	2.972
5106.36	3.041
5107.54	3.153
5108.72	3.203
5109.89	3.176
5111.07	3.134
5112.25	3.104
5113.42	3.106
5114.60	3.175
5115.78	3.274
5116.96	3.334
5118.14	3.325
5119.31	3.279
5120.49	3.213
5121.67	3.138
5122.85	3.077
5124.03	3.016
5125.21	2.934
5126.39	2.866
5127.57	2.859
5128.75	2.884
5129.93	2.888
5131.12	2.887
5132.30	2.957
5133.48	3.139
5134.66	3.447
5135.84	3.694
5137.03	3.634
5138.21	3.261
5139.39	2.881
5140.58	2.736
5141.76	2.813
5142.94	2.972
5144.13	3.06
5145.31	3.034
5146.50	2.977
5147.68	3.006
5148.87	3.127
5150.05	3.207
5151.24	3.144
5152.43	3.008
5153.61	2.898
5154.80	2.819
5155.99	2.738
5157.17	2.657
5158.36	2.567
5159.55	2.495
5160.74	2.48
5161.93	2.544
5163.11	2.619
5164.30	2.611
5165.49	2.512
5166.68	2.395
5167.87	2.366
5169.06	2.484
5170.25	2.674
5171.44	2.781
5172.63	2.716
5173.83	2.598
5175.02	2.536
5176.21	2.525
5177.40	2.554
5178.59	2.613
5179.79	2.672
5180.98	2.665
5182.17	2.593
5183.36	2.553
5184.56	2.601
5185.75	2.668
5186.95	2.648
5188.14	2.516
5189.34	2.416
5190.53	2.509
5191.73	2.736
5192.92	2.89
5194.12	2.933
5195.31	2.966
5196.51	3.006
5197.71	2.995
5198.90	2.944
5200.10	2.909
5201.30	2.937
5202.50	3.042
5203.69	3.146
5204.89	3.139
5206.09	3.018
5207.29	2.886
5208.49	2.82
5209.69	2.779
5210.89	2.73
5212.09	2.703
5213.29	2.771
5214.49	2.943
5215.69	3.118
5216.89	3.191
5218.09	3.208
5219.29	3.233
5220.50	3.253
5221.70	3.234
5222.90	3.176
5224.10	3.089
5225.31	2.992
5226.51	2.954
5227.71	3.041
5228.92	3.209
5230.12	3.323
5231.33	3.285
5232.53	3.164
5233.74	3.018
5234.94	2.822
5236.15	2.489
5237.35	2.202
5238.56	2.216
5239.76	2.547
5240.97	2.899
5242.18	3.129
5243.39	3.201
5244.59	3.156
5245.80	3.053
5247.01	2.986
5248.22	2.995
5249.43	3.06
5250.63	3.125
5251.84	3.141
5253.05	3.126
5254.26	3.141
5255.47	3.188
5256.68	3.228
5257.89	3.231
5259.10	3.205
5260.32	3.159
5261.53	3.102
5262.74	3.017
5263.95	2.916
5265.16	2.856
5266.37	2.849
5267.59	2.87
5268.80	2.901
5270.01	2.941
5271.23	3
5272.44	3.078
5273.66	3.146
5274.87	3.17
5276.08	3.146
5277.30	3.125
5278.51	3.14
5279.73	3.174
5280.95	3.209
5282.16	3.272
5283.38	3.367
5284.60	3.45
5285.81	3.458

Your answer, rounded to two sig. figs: -0.27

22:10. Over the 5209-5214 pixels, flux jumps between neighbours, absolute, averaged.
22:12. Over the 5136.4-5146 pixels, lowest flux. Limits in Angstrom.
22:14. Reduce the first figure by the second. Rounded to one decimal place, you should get -2.7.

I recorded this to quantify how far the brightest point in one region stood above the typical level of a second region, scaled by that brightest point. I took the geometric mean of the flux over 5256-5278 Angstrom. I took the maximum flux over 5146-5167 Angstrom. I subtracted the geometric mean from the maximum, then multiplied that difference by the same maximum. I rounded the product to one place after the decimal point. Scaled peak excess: 0.5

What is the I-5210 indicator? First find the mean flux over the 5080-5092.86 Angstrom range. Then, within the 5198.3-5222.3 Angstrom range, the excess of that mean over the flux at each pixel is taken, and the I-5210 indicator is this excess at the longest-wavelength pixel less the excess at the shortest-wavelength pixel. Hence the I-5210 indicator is -0.29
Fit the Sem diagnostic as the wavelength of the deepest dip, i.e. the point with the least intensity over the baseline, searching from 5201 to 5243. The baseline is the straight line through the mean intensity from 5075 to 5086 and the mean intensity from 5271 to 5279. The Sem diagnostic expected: 5237.35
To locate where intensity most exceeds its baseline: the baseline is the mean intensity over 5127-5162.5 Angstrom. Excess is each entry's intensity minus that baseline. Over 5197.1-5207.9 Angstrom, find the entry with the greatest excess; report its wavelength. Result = 5203.69 Angstrom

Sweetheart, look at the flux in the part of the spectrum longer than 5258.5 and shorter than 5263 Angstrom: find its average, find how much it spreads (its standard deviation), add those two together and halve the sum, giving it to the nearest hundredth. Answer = 1.60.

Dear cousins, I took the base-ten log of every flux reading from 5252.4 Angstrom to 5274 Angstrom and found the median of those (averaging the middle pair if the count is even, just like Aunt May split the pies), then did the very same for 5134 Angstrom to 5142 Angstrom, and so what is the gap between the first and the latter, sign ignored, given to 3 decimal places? 0.023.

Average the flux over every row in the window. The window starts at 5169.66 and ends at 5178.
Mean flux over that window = 2.63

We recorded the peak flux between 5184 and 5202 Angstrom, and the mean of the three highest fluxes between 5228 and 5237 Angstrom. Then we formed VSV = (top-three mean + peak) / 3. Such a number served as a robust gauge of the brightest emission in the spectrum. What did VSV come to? 2.09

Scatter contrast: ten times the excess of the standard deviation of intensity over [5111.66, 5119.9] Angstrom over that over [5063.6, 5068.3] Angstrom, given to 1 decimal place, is 0.8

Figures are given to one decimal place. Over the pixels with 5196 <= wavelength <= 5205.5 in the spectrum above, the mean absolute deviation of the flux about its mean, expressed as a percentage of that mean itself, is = 2.3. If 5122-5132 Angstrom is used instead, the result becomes 2.1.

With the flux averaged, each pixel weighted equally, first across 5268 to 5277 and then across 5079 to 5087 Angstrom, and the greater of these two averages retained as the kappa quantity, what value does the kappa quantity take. 3.05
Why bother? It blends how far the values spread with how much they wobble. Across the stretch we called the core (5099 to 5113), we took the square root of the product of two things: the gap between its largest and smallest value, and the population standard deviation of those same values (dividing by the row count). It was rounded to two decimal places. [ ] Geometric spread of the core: 0.15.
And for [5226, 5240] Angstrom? 0.66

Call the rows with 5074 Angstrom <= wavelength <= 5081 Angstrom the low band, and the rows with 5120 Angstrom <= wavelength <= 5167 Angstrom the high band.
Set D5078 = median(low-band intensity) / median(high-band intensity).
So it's 1.01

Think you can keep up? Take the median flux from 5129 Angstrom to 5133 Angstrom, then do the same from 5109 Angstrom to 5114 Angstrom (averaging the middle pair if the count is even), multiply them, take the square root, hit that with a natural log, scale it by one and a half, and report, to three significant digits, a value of 1.65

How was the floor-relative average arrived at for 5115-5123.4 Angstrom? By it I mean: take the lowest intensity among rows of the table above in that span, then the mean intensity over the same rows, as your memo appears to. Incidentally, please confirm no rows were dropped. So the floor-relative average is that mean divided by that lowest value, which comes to 1.051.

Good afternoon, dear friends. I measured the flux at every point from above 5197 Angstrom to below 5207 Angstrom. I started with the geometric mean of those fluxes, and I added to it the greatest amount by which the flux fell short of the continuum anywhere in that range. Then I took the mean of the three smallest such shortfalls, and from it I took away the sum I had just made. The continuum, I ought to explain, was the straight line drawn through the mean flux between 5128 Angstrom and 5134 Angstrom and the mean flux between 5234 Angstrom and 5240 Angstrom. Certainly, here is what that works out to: -3.23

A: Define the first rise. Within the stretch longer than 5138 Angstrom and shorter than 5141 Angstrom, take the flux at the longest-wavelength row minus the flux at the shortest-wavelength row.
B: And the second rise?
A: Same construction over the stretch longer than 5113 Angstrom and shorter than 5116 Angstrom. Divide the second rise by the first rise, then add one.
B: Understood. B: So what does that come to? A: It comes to 0.7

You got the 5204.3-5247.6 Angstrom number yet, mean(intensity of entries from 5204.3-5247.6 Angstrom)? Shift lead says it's 3.0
